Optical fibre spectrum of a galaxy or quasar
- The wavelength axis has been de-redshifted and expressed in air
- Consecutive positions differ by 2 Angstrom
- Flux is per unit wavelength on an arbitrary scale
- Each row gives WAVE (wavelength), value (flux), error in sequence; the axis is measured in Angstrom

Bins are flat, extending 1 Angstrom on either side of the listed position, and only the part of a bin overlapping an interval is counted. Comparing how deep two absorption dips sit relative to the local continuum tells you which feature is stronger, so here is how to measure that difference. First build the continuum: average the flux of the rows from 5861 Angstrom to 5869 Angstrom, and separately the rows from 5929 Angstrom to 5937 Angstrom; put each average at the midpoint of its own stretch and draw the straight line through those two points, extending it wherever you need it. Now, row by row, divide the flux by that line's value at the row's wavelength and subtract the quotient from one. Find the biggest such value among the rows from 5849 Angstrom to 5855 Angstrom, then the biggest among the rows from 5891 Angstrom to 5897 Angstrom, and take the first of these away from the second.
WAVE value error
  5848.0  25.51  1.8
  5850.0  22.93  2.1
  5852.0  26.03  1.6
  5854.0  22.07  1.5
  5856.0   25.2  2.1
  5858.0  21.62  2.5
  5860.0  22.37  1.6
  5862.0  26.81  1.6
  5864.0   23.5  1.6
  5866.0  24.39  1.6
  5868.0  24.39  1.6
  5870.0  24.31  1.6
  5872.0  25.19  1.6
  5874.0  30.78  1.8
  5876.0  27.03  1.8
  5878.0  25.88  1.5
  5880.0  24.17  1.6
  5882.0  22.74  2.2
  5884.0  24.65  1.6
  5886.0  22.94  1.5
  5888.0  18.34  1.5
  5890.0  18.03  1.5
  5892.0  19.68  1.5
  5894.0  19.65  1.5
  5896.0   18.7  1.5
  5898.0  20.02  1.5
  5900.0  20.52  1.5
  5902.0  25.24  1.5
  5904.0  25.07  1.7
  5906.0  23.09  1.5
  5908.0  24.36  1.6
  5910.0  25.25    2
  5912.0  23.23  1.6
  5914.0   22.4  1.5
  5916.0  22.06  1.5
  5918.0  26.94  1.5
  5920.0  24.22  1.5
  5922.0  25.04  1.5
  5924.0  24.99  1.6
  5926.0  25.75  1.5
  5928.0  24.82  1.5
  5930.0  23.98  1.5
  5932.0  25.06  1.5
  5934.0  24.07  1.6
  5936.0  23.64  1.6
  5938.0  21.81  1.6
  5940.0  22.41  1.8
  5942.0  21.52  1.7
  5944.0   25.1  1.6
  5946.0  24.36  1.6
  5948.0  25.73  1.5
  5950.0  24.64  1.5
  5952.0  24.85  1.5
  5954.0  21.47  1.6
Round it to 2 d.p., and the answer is 0.12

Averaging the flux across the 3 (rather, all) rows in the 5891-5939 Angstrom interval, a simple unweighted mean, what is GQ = 23.3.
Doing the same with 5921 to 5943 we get 23.9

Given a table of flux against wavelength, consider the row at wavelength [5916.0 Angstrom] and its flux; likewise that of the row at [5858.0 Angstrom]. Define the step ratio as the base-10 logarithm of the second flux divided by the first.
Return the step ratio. -0.009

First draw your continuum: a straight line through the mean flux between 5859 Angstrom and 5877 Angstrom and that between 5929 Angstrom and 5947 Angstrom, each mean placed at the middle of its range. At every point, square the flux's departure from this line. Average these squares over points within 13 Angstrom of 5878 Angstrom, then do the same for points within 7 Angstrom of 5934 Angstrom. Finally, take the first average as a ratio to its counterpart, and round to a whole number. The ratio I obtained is 10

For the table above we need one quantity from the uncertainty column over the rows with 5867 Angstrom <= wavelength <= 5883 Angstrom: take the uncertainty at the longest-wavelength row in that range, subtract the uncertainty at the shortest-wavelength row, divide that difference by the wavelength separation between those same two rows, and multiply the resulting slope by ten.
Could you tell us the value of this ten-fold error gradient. 0.43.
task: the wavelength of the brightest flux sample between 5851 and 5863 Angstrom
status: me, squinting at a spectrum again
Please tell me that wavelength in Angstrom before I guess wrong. 5862.0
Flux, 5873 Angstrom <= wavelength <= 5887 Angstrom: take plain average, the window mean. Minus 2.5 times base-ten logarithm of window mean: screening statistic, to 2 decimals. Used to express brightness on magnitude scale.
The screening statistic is -3.51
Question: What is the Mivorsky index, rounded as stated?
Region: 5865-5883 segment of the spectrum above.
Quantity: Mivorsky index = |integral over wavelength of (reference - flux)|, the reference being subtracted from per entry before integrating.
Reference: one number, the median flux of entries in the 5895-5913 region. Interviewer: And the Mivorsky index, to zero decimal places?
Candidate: 40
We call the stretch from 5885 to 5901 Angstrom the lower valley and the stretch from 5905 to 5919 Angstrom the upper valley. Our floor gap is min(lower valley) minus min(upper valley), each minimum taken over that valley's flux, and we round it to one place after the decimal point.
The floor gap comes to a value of -4.0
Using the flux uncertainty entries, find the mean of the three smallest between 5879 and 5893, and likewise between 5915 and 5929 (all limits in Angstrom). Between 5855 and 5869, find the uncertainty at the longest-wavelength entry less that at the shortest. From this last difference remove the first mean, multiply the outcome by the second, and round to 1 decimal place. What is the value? -3.0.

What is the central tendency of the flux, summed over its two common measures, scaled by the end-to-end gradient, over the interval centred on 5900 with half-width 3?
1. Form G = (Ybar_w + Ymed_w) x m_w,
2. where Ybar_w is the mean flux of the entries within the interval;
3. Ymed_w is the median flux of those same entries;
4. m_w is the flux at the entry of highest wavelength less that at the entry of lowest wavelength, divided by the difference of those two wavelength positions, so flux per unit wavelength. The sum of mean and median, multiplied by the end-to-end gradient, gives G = 55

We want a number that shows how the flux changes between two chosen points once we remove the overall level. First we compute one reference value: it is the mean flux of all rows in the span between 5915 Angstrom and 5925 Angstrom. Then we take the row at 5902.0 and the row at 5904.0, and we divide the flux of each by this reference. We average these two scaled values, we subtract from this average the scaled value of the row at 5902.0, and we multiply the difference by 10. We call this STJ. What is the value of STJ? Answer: 0.0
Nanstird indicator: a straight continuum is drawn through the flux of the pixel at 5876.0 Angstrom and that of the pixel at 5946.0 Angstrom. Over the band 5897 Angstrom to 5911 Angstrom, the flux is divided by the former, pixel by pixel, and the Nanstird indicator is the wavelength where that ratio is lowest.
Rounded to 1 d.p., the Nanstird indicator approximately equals 5898.0 Angstrom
